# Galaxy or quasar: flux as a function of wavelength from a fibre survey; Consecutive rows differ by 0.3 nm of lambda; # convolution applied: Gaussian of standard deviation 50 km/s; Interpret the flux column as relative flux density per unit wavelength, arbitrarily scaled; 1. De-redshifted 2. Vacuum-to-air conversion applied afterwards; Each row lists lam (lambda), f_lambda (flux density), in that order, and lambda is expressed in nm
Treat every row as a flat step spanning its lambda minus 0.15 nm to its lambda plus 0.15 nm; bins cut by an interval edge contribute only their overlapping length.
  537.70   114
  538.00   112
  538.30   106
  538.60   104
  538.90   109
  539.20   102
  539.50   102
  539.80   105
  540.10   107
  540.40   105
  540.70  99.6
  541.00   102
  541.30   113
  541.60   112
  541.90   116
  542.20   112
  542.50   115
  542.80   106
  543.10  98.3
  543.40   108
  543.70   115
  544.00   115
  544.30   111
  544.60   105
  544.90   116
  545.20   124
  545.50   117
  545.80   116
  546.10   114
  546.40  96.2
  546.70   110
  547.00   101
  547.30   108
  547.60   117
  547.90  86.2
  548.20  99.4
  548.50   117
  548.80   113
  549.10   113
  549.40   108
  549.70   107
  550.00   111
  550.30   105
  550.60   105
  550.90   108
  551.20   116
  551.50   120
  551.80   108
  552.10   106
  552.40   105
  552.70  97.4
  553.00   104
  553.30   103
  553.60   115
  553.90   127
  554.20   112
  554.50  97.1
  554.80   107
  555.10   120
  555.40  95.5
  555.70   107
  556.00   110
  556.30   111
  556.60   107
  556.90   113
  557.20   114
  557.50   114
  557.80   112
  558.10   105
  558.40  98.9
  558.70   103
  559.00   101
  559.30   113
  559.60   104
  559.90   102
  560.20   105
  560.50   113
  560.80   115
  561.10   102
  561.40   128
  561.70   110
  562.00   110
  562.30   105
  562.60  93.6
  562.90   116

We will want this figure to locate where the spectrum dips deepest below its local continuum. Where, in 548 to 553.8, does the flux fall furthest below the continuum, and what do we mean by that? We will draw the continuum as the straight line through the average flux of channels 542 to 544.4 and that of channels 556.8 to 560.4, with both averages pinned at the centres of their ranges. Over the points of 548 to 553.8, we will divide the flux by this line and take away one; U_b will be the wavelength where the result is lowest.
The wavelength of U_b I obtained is 552.70 nm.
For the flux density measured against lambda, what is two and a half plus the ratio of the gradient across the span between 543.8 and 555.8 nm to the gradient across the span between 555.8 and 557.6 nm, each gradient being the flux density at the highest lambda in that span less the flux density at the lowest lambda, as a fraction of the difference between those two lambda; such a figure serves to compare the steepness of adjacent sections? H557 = 2.2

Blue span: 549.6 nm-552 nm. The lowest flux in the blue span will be 105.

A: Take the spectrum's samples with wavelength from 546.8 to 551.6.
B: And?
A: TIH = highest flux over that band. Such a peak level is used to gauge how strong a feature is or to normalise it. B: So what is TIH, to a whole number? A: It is 120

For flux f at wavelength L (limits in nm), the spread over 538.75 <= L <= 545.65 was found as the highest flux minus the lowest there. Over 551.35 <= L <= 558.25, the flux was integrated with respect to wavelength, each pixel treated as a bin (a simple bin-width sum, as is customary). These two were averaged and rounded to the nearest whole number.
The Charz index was 389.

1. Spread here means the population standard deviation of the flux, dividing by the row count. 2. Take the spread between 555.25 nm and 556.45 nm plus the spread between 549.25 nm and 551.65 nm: 11.2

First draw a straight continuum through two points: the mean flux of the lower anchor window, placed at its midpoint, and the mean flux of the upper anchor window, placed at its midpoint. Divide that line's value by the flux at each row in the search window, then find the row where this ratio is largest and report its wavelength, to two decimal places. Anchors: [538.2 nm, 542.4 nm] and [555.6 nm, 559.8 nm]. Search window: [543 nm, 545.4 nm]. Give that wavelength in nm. 543.10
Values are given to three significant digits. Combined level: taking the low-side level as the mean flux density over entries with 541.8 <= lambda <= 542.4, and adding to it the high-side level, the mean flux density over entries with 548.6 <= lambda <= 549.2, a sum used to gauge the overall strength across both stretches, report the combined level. 227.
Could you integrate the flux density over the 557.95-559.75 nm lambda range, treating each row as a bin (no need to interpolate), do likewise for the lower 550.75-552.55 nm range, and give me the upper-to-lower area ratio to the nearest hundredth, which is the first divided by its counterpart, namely 0.94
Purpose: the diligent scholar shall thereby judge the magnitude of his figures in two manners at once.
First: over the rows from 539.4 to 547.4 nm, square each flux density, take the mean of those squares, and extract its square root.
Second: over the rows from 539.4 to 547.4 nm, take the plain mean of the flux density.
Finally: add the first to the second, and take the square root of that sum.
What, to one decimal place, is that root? 14.8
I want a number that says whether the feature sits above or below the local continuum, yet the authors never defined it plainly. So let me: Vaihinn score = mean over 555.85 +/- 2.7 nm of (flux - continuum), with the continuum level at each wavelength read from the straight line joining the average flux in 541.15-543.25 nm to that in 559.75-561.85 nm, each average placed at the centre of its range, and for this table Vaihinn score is -1.3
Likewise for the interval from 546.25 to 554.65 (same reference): -2.8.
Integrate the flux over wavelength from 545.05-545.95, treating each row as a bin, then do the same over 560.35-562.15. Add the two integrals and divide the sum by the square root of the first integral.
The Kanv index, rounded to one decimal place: 30.0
